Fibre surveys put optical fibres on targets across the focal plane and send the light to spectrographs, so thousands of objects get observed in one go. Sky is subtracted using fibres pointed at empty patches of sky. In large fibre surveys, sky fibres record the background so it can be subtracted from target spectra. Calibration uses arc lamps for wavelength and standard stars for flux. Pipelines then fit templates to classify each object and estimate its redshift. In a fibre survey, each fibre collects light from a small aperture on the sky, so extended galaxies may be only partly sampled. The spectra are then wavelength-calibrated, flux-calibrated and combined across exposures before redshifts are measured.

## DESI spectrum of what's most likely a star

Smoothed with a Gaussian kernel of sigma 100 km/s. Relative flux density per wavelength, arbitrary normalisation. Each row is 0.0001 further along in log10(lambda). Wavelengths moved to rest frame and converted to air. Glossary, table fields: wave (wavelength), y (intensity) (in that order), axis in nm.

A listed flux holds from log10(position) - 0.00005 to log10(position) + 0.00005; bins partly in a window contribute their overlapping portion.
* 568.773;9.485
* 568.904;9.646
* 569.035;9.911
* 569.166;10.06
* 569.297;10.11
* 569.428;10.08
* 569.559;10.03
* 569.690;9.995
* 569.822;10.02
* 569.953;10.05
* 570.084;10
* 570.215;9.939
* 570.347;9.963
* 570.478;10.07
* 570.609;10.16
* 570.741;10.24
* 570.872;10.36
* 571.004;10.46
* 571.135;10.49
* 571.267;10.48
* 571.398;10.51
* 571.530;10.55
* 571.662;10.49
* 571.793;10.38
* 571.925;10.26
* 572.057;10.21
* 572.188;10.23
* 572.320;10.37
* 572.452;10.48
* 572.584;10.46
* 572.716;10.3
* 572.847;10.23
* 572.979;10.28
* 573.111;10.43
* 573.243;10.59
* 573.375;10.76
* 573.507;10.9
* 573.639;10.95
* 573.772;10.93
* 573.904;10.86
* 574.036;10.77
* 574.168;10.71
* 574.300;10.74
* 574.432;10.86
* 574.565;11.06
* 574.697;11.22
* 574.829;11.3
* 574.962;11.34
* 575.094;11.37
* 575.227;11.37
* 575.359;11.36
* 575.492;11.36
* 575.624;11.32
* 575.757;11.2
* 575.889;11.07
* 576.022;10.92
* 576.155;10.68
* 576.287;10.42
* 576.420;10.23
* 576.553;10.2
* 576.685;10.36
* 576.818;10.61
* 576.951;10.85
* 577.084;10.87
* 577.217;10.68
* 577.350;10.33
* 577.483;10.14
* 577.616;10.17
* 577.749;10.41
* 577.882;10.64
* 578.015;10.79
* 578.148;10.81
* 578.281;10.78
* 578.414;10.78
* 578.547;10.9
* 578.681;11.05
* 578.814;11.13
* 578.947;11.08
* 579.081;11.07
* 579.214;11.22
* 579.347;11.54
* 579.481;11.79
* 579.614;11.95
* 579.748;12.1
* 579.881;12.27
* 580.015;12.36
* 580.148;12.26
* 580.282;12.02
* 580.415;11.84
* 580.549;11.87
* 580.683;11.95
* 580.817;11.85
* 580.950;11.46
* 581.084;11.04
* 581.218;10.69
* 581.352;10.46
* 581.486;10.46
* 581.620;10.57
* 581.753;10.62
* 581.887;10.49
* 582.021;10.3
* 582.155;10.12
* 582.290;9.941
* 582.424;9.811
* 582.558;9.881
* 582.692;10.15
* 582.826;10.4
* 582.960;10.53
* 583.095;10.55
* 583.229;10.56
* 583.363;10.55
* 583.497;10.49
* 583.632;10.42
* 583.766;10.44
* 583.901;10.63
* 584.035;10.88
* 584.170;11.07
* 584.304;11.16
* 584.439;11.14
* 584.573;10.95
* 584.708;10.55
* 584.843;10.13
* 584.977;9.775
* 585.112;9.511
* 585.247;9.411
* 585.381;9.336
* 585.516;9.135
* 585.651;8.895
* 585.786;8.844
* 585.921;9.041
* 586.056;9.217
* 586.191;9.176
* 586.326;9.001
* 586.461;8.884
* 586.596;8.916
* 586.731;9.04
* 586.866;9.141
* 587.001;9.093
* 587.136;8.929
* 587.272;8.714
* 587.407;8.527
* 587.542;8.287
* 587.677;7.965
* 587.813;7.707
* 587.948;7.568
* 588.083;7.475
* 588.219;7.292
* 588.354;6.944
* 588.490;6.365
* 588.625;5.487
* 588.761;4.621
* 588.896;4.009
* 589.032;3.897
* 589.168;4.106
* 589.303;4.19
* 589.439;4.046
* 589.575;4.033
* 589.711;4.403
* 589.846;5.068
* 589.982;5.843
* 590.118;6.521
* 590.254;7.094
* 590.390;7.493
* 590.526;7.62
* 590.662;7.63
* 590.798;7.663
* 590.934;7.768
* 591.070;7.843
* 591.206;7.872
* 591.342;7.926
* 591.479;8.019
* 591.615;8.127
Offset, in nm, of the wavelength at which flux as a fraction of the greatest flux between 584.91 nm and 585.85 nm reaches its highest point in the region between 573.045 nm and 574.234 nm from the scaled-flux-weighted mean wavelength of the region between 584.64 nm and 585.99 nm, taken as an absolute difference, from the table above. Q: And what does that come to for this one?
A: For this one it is 11.66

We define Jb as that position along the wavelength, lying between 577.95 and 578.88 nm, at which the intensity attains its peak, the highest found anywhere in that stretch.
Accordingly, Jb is 578.814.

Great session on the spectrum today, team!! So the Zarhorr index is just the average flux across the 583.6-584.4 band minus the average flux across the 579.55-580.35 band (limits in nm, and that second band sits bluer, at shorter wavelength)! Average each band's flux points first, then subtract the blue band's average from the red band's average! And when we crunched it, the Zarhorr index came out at -1.4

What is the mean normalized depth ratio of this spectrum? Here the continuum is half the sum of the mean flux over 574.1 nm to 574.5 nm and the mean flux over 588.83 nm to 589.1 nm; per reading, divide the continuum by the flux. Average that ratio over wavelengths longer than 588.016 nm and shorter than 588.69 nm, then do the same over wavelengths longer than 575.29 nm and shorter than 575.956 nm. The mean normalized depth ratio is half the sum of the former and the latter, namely 0.88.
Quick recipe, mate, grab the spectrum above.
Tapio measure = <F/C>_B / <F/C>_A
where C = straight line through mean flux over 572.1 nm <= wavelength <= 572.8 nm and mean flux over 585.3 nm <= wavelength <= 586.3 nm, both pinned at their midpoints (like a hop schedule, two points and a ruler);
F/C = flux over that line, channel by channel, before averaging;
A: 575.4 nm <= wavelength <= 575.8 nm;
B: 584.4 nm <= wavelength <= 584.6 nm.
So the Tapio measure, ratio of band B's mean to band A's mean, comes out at 1.07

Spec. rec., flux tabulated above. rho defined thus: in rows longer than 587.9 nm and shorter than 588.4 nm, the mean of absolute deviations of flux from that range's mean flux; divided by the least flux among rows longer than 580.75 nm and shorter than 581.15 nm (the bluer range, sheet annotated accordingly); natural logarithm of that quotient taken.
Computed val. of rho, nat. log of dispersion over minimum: -4.00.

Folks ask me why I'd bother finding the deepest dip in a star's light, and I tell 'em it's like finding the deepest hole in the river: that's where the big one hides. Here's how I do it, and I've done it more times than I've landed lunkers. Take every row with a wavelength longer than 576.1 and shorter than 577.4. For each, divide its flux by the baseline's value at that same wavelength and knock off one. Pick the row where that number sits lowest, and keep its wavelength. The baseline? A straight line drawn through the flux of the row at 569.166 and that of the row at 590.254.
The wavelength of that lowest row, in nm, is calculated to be 576.553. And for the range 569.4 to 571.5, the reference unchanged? 569.690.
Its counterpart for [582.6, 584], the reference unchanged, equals 582.692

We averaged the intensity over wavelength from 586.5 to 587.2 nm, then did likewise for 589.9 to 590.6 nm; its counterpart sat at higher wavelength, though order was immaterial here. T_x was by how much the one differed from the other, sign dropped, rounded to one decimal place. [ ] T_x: 2.1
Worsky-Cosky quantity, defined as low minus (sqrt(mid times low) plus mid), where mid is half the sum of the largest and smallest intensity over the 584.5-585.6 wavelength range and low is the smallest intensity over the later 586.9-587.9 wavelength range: -11.1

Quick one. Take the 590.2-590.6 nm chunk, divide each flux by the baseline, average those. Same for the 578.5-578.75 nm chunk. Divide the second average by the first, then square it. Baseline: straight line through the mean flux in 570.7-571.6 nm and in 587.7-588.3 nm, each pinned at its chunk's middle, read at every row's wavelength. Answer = 1.3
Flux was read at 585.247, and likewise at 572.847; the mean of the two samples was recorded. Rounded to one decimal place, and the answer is 9.8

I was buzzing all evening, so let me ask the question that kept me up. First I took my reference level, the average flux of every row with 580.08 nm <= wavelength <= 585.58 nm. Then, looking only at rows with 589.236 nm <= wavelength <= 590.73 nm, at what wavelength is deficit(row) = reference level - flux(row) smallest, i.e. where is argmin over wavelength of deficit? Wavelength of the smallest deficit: 590.662 nm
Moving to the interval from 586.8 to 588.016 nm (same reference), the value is 586.866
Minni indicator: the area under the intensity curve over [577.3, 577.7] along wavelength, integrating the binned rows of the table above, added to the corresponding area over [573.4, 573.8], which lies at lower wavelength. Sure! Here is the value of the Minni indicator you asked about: 8.4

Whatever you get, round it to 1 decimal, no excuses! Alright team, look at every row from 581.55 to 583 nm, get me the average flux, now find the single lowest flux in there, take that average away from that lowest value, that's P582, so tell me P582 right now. -0.4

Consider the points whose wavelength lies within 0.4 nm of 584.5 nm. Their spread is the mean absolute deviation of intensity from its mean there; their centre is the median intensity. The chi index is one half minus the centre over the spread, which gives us -33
